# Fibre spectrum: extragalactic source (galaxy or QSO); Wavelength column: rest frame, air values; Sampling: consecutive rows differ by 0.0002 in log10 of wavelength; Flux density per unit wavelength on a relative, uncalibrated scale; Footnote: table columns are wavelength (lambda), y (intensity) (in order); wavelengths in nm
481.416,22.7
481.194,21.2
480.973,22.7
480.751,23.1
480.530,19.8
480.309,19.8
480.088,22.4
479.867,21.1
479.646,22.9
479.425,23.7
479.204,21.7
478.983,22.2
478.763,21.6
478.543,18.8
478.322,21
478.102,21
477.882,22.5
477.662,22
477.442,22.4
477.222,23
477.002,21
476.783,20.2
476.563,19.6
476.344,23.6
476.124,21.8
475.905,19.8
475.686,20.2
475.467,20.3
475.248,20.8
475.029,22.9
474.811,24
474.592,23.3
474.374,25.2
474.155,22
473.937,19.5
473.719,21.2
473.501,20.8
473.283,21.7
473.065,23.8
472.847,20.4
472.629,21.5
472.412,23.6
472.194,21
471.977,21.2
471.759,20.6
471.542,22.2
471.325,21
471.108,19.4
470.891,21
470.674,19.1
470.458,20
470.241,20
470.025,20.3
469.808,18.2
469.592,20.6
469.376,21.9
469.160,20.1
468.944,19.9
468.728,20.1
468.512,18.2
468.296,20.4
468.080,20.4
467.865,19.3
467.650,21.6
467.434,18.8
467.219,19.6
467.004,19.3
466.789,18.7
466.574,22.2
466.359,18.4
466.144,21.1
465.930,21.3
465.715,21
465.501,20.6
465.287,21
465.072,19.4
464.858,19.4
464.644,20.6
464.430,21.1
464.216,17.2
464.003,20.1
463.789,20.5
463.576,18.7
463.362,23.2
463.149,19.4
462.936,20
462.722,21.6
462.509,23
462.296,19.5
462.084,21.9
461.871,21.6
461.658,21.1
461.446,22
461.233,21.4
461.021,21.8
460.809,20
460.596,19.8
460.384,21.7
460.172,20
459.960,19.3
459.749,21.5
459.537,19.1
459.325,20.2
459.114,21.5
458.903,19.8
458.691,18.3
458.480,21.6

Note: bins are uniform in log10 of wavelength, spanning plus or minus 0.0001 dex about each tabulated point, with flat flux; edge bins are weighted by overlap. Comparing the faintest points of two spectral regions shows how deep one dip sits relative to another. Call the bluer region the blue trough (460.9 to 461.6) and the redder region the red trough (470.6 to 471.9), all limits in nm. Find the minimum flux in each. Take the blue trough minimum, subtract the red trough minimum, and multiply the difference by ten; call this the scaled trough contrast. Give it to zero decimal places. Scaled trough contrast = 23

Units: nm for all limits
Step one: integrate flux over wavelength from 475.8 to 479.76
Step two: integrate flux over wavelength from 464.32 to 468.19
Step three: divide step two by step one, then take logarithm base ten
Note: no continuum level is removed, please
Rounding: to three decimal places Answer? -0.039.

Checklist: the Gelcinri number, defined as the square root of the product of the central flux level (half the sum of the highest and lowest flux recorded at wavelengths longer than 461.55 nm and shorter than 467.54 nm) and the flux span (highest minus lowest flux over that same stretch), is 11.0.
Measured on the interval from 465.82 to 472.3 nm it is 9.0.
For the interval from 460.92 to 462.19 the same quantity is 4.4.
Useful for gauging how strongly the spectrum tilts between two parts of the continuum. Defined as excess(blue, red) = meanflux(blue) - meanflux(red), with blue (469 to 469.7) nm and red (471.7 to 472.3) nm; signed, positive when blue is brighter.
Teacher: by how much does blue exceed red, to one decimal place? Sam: -0.1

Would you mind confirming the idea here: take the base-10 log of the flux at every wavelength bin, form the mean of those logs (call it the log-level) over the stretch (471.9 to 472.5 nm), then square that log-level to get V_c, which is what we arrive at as 1.80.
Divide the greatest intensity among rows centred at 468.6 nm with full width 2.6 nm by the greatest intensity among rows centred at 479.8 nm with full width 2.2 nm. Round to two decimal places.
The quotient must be 0.92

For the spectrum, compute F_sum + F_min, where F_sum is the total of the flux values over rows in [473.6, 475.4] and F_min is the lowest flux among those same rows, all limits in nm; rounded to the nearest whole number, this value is 198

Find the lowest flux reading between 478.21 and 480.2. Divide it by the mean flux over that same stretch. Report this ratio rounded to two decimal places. 0.87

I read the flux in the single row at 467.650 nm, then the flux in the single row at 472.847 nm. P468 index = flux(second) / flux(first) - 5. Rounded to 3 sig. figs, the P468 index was -4.06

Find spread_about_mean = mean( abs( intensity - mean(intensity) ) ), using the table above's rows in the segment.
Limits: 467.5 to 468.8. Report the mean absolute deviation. 0.83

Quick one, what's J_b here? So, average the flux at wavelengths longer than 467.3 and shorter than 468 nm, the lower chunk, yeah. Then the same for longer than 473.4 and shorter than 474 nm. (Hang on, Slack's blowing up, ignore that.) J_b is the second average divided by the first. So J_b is 1.03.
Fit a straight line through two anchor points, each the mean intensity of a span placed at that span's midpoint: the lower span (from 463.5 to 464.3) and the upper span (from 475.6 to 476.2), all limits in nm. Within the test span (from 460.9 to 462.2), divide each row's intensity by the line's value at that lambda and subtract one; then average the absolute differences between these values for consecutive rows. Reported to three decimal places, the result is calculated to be 0.028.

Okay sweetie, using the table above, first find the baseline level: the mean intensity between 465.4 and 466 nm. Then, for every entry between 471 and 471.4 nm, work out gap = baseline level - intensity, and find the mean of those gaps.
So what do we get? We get 0.8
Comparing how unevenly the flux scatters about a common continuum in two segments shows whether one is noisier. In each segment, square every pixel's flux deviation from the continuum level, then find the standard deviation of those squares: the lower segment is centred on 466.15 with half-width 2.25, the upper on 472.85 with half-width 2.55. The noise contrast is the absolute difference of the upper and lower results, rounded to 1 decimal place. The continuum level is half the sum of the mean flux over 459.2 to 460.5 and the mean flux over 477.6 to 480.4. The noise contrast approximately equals 1.0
